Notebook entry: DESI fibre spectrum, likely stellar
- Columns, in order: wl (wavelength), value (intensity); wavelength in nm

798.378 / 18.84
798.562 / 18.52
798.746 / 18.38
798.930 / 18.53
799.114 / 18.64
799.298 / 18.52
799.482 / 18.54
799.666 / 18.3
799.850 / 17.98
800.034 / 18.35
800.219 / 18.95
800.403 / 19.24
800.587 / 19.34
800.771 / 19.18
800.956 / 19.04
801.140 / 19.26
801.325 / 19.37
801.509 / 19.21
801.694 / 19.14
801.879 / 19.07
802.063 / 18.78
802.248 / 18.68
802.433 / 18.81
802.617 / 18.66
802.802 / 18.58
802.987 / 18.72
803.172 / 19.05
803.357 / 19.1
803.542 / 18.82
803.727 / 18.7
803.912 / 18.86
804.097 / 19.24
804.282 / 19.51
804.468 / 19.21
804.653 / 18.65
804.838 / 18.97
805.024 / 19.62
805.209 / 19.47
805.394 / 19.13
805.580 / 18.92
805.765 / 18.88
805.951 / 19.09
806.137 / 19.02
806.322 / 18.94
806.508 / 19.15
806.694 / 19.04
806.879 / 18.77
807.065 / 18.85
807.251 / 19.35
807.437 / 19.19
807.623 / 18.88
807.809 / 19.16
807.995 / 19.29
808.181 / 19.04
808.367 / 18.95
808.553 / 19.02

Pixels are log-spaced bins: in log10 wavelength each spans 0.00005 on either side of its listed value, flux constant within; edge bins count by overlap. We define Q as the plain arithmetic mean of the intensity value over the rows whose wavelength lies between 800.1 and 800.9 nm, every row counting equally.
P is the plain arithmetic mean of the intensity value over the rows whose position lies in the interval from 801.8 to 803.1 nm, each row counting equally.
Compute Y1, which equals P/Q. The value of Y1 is 0.978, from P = 18.8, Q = 19.2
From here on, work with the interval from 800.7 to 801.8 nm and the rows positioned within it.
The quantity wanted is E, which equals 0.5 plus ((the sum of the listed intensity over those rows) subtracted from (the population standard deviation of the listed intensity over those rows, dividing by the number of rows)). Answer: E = -115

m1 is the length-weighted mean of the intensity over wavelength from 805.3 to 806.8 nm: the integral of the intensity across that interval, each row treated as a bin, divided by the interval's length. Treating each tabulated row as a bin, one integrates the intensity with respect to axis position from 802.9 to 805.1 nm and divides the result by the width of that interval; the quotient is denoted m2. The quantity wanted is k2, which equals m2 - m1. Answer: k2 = 0.0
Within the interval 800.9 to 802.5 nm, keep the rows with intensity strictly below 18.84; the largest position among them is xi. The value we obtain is 802.433 nm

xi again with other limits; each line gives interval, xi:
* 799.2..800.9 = 800.034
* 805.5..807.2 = 806.879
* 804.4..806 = 804.653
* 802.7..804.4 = 803.727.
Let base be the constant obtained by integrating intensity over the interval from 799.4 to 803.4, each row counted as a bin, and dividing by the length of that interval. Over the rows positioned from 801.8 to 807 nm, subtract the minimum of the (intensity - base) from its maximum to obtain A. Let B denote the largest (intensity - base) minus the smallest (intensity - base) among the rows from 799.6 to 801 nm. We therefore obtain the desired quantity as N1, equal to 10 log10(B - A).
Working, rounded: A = 1.0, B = 1.4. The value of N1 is -4.9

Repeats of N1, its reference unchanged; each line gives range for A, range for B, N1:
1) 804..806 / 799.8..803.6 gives -3.8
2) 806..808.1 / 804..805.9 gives -4.1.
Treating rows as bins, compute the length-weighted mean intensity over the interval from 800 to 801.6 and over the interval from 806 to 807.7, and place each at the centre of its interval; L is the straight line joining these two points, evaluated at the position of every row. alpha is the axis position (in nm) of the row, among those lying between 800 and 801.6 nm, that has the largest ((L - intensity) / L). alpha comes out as 800.034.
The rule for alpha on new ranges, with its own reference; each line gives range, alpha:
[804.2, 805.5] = 804.653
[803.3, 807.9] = 804.653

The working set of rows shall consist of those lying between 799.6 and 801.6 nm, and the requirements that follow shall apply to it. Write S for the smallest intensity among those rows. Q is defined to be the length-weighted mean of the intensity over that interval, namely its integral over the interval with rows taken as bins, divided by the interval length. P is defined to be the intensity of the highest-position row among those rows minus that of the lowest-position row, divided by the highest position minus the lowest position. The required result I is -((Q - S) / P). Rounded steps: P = 0.494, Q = 18.9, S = 17.98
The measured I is -2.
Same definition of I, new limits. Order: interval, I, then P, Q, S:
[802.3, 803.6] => -26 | 0.009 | 18.8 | 18.58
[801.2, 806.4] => 5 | -0.086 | 19.0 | 18.58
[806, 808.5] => 9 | -0.031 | 19.1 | 18.77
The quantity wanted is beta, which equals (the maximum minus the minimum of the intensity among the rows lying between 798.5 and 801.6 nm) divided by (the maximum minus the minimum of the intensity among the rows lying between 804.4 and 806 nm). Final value 1.4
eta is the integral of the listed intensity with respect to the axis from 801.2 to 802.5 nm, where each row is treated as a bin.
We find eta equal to 24.7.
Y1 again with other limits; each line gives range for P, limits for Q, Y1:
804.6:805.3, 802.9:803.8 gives 1.016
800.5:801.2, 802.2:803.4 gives 1.022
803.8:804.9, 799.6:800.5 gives 1.027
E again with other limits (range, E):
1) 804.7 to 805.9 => -114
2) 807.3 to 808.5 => -114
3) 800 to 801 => -113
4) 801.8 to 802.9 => -112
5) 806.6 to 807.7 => -113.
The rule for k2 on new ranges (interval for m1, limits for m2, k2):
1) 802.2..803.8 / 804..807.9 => 0.3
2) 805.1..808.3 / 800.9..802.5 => 0.0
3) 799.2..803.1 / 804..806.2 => 0.3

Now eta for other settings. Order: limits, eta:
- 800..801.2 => 22.9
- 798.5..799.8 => 24.0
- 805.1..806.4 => 24.8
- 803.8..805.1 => 24.9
